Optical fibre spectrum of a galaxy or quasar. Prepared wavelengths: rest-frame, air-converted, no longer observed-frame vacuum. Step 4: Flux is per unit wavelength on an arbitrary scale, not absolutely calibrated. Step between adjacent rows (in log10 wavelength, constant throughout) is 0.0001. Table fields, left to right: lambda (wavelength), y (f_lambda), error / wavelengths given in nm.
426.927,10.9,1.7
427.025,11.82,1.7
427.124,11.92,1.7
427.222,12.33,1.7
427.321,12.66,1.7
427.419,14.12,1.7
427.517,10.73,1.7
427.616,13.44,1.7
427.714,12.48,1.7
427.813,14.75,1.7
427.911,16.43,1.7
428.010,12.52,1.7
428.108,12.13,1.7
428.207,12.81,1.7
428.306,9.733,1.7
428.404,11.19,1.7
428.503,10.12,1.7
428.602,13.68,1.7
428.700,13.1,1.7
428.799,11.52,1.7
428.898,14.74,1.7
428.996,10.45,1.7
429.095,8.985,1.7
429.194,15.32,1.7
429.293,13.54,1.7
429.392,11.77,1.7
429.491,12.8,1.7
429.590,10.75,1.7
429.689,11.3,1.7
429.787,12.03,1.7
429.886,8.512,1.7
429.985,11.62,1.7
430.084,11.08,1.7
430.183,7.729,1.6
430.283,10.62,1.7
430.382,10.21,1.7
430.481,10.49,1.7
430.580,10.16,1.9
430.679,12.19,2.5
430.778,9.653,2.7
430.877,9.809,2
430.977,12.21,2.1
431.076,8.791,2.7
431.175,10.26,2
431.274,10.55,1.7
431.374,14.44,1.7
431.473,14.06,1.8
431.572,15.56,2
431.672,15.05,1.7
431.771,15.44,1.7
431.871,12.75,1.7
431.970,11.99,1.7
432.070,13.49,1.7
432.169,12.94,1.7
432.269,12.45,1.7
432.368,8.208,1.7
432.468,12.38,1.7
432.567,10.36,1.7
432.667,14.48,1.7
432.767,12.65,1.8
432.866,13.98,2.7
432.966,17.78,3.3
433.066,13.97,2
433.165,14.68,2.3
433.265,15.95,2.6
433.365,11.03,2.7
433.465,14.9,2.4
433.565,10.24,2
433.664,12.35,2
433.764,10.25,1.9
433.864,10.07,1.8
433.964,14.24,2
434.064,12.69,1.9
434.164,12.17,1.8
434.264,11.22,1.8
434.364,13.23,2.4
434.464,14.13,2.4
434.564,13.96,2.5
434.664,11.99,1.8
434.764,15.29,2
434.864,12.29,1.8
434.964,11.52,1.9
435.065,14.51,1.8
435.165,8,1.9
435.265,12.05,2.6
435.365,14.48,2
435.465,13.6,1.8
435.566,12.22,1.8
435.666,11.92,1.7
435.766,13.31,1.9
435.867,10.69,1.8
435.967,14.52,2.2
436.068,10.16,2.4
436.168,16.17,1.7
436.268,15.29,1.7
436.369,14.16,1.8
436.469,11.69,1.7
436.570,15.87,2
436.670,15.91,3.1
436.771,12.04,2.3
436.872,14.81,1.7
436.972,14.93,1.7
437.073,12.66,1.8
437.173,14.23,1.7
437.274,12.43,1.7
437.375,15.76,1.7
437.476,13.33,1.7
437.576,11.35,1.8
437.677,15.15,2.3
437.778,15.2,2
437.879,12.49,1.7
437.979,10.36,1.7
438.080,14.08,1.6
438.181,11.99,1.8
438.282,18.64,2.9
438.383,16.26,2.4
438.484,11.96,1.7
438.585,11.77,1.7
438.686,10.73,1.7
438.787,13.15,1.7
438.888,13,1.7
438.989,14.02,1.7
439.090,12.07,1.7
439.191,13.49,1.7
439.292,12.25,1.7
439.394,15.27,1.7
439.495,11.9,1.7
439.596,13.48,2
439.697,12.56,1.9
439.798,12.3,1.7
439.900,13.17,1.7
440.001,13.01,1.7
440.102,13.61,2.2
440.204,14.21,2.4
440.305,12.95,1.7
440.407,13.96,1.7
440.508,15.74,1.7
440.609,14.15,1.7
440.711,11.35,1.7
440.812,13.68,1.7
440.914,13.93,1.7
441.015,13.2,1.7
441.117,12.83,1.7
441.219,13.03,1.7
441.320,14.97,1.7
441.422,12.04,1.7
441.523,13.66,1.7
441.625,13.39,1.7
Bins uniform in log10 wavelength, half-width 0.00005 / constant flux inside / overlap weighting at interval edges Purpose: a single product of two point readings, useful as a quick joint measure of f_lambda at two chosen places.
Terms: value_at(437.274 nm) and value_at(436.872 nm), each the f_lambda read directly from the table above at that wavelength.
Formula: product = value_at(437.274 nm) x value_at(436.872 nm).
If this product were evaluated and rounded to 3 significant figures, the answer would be 184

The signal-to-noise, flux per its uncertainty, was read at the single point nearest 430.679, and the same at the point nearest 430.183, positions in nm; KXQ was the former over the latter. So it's 1.01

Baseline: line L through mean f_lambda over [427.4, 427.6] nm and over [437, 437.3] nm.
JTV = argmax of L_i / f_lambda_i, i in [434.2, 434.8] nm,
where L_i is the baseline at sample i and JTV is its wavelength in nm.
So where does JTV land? 434.264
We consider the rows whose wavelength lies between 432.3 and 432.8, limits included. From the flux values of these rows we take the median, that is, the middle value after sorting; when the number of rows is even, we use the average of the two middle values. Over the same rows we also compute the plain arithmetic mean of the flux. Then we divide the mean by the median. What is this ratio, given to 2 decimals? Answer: 0.94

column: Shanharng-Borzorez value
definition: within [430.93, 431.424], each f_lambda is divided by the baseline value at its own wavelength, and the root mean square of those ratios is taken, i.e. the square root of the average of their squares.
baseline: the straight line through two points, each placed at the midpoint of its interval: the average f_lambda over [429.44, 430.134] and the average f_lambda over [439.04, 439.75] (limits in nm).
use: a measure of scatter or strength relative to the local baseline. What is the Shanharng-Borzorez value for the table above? 1.00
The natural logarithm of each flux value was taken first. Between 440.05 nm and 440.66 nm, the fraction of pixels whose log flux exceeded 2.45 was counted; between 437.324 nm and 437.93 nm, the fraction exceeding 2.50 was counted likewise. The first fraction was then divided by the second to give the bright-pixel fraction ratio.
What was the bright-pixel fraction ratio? 1.2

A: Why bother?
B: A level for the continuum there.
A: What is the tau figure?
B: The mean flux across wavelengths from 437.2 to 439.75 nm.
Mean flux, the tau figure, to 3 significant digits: 13.3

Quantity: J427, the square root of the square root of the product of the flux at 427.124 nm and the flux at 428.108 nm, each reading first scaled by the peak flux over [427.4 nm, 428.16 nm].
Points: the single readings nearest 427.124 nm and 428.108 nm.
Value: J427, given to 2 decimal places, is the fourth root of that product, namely 0.86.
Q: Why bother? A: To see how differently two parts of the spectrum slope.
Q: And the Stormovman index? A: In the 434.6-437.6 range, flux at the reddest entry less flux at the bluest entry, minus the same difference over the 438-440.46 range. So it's -0.5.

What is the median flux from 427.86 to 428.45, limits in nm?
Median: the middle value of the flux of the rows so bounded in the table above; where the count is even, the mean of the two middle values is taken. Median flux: 12.3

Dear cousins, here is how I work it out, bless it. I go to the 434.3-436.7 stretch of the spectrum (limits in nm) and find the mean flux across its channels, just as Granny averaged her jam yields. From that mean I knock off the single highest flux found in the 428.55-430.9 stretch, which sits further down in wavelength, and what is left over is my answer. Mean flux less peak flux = -2.1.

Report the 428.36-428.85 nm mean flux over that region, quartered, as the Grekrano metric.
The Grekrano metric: 3.0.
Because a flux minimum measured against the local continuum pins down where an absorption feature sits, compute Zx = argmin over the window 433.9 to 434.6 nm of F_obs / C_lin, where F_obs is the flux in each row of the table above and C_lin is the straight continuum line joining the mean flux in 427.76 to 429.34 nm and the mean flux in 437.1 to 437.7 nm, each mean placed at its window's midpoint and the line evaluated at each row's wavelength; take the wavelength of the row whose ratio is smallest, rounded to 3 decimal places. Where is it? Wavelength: 434.264 nm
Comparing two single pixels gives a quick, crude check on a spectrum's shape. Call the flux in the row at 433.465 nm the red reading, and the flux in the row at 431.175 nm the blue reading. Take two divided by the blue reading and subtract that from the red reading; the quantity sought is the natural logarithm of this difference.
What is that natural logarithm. 2.69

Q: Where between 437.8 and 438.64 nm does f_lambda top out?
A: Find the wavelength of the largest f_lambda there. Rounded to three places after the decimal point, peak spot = 438.282 nm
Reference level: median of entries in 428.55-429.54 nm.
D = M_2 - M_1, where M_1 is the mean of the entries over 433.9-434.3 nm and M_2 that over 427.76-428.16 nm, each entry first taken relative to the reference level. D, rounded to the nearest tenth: 1.4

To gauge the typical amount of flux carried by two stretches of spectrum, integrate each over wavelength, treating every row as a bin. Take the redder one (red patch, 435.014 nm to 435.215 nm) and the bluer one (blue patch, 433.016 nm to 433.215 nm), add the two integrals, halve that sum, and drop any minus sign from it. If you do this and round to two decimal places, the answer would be 2.56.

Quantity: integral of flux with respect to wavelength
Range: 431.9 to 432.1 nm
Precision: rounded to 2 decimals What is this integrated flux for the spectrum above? 2.53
